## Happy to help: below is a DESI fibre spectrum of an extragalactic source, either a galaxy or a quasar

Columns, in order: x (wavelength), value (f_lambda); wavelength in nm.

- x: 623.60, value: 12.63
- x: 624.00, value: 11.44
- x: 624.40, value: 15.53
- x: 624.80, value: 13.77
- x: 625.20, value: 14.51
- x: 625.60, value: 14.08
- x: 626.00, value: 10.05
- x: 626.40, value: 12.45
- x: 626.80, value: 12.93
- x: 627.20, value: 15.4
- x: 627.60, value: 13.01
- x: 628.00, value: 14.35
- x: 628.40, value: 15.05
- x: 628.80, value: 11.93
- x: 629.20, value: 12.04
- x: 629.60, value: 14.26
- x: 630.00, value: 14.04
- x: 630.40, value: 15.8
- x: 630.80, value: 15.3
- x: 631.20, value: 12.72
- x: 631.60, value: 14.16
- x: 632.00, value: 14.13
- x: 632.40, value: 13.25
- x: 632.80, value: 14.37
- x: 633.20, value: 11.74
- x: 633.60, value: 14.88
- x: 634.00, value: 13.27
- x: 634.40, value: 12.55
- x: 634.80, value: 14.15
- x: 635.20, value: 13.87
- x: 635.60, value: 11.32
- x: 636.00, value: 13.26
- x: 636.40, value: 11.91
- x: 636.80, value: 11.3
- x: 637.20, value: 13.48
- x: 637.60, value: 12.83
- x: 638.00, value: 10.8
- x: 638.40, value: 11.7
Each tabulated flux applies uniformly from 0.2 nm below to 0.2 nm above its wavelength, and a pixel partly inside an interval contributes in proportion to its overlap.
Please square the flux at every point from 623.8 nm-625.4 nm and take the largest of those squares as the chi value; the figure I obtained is 241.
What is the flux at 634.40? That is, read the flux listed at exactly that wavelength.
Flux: 12.55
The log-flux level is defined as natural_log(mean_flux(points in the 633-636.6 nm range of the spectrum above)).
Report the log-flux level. 2.56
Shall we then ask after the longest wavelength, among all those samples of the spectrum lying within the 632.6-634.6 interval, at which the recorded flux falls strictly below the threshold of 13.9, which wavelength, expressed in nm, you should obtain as 634.40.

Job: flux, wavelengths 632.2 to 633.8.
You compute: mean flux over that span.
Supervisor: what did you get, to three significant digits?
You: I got 13.6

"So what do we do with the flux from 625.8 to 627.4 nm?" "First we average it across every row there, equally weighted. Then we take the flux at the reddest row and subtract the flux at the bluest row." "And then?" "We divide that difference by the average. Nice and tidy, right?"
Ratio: 0.42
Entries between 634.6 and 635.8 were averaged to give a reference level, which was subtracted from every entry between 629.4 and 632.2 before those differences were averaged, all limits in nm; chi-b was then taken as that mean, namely 1.2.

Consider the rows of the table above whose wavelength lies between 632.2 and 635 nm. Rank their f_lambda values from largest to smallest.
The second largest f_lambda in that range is 14.37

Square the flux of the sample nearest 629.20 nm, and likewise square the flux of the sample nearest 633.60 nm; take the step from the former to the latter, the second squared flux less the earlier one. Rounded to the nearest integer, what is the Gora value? 76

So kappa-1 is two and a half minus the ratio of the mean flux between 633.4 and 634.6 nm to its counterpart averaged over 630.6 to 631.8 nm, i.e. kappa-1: 1.54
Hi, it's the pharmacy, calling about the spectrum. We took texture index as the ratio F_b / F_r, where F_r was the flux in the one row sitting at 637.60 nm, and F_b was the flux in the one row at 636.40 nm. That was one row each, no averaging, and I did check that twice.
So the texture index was 0.93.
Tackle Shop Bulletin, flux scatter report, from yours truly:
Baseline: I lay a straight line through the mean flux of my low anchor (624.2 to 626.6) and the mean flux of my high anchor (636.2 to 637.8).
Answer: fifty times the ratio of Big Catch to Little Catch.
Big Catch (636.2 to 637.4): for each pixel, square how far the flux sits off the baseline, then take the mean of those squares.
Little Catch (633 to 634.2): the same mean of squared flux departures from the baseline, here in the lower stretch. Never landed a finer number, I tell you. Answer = 22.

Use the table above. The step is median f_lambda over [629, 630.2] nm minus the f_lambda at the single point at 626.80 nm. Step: 1.1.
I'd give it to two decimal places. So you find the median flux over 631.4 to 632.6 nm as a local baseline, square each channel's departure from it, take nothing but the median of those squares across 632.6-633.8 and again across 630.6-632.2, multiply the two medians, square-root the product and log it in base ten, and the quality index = -0.21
